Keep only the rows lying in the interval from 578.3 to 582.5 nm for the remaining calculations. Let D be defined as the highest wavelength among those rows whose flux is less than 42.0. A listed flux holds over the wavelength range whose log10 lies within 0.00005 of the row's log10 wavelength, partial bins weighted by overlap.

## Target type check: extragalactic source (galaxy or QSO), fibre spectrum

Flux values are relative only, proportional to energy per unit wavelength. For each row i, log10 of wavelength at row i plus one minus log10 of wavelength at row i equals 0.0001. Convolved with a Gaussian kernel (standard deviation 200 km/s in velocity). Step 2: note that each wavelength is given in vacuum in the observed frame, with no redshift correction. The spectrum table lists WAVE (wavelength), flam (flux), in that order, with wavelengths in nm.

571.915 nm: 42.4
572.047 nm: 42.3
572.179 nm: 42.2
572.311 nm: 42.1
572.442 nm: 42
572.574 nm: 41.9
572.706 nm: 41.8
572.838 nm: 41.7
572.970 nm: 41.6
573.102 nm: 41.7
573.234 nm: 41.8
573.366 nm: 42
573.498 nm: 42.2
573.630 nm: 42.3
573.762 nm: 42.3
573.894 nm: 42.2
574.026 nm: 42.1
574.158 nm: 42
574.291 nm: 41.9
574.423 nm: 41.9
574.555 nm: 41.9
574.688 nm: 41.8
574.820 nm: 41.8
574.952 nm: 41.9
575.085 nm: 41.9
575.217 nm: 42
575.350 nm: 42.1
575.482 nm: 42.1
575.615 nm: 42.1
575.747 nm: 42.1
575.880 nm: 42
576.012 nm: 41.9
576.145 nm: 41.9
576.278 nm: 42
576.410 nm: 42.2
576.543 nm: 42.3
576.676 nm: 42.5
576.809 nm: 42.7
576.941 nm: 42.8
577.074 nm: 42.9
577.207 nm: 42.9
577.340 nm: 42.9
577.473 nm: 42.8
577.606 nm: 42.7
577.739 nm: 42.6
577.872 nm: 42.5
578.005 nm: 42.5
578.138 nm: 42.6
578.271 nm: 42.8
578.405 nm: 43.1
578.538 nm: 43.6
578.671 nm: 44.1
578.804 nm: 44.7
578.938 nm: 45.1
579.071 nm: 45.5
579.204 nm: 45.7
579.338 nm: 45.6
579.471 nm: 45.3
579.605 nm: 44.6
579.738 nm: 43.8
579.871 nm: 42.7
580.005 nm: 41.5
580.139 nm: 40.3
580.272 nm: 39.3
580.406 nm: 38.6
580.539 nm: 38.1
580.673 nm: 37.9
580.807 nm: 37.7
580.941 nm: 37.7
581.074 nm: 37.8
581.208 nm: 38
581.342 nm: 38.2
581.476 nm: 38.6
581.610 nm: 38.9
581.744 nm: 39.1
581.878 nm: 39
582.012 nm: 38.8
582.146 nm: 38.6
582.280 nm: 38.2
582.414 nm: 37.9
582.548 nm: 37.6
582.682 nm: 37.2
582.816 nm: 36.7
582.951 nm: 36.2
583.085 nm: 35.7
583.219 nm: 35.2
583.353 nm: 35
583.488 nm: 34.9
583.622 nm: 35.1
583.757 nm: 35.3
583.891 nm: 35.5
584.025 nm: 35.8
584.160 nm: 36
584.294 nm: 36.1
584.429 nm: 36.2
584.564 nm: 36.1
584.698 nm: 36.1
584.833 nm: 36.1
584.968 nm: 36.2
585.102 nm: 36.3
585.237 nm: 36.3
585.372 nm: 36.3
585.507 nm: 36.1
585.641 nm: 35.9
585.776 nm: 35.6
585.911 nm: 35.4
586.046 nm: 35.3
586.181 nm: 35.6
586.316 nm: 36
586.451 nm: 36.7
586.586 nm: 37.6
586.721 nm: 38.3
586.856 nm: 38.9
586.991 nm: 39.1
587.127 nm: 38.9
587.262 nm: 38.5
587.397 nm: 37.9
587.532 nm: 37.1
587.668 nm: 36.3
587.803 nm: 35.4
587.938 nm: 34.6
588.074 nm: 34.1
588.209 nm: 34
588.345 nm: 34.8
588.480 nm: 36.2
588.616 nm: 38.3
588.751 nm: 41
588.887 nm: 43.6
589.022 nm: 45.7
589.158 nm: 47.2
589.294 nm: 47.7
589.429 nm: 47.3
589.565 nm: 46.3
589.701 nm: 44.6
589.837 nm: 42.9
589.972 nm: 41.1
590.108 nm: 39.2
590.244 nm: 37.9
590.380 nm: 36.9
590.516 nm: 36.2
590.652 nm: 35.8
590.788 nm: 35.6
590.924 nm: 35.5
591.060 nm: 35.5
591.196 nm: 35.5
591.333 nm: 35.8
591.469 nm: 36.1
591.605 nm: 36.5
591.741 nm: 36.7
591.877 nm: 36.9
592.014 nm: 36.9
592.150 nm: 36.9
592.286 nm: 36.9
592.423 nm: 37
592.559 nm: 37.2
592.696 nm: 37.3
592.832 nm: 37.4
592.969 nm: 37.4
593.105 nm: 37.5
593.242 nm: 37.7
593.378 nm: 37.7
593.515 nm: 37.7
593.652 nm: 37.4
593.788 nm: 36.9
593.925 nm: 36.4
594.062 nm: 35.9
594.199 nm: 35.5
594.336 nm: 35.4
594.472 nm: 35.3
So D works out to 582.414 nm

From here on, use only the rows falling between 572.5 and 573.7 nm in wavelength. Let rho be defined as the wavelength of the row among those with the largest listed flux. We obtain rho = 573.630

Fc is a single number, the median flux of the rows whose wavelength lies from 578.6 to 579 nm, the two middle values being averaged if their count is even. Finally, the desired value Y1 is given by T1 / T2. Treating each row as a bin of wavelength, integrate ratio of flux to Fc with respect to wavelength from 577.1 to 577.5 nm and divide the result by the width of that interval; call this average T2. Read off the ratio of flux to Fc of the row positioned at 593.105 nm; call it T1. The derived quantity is 0.88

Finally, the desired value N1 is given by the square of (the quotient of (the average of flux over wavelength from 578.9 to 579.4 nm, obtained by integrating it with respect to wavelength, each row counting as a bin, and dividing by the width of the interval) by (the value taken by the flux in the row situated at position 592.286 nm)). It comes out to 1.52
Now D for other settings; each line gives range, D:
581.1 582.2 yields 582.146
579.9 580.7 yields 580.673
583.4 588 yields 587.938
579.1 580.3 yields 580.272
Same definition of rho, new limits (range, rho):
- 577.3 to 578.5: 578.405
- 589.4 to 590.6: 589.429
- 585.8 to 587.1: 586.991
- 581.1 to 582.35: 581.744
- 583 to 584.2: 584.160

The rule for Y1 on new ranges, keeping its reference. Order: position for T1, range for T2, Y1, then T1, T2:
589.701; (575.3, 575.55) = 1.06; 1.00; 0.94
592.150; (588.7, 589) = 0.86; 0.83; 0.96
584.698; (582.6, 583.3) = 1.00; 0.81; 0.81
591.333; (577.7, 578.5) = 0.84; 0.80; 0.96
